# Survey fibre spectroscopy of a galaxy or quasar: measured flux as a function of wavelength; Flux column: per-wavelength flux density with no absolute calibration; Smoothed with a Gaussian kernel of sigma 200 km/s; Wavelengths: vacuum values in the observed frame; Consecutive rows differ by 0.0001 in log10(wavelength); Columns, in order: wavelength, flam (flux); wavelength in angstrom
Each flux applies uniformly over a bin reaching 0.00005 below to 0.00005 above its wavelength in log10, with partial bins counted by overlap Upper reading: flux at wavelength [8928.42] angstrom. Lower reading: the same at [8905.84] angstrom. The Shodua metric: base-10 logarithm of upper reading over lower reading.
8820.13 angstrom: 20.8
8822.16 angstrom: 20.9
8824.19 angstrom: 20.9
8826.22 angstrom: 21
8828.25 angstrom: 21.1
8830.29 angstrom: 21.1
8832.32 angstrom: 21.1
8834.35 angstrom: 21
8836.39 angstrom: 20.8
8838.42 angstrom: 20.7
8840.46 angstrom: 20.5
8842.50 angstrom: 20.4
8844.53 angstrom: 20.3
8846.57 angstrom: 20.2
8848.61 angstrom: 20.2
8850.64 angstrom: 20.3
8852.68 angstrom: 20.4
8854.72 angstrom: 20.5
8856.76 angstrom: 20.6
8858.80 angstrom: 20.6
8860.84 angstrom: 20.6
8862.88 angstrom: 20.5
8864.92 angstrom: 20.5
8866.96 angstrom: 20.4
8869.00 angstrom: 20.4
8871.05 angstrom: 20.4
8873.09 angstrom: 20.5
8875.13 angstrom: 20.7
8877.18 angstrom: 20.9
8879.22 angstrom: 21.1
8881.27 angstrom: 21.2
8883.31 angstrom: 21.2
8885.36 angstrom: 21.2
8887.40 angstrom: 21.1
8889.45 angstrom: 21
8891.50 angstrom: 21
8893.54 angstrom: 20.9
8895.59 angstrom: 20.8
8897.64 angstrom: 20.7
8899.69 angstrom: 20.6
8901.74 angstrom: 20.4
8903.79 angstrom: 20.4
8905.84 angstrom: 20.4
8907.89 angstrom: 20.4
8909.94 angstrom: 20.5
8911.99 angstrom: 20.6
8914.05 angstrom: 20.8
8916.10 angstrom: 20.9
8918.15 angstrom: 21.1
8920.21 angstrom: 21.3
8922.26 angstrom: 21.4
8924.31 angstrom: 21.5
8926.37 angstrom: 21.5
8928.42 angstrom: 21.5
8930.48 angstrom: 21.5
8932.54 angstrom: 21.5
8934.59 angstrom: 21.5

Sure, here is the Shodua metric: 0.023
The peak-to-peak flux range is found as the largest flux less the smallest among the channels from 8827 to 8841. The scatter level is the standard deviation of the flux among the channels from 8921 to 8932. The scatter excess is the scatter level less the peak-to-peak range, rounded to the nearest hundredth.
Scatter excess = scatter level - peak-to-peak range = -0.56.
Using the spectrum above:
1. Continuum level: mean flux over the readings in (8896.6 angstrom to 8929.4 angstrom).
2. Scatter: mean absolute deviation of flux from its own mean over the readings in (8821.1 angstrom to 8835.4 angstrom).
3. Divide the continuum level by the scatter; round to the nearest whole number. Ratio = 284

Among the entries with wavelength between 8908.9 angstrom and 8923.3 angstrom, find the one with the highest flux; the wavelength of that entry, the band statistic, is 8922.26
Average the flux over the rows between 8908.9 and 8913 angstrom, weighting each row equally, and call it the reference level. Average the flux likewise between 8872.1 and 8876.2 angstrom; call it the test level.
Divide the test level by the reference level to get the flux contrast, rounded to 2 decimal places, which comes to 1.00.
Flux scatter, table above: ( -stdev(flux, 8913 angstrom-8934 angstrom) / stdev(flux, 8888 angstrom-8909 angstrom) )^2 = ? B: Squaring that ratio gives 1.1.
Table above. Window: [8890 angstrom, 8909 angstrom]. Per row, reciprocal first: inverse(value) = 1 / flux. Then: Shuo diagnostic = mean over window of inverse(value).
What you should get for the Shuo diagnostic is 0.0485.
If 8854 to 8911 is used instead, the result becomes 0.0483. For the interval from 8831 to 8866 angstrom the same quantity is 0.0487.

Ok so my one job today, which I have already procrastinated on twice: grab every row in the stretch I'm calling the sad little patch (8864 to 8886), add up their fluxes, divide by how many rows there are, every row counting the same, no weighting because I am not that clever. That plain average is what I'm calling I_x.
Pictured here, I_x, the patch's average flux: 20.8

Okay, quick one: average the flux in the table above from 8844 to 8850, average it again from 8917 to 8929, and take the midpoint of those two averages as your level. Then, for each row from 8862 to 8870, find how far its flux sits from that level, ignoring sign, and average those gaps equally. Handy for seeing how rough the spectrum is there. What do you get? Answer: 0.36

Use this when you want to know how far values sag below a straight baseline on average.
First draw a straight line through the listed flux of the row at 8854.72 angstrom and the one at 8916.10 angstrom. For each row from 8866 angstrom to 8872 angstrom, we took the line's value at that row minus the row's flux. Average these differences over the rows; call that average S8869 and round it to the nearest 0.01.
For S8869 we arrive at 0.19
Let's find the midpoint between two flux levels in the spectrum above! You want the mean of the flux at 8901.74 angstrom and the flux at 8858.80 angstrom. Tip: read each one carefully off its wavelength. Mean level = 20.5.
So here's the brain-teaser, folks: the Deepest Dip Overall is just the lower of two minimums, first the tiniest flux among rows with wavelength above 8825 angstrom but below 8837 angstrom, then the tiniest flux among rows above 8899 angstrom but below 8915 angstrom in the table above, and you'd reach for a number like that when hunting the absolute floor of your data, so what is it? 20.4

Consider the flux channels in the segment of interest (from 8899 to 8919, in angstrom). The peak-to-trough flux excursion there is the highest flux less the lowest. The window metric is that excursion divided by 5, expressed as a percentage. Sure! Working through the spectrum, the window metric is 14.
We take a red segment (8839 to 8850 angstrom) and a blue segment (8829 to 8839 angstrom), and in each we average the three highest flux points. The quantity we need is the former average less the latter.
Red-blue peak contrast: -0.67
